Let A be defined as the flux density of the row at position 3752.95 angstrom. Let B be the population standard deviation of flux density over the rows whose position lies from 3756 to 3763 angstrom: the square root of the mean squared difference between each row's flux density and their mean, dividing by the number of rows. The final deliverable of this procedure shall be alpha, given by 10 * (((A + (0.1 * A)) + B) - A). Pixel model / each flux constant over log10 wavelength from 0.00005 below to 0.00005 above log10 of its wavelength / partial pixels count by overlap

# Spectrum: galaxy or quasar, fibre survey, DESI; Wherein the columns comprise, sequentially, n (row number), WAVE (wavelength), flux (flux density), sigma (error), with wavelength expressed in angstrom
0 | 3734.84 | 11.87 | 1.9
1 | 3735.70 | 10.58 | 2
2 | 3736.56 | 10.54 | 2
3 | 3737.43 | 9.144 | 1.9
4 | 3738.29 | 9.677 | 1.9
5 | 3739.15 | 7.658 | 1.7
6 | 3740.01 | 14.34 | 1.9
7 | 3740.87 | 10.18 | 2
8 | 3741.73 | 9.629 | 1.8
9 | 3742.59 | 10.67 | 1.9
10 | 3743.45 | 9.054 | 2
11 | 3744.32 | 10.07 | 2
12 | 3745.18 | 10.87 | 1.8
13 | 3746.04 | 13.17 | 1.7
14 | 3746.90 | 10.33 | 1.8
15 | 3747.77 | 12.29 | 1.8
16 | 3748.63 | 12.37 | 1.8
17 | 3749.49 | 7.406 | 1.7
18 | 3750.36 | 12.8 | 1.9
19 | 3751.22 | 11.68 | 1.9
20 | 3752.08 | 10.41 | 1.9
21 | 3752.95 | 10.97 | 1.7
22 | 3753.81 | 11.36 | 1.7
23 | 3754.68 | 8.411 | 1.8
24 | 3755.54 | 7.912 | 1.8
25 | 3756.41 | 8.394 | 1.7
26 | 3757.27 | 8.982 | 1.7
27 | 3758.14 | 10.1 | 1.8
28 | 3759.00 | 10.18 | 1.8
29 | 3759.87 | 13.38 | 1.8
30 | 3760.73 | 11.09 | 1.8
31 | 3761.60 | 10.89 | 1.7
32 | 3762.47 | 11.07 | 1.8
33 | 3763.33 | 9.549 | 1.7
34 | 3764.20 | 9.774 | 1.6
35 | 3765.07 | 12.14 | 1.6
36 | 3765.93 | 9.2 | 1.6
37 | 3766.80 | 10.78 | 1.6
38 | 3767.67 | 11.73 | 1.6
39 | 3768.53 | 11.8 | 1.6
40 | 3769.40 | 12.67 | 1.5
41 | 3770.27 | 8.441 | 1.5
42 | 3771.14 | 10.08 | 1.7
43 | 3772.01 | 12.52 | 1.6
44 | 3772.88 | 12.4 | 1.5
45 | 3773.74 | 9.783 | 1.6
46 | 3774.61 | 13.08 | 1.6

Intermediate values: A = 10.97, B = 1.4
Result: 25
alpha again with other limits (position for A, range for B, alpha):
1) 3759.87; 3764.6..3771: 28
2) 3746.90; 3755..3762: 27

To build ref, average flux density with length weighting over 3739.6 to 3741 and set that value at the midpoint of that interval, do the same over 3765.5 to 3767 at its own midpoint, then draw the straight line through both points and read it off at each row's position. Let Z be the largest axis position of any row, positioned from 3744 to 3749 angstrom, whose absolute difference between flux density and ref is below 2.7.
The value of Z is 3748.63 angstrom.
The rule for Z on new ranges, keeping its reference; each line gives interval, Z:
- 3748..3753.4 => 3752.95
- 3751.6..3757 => 3756.41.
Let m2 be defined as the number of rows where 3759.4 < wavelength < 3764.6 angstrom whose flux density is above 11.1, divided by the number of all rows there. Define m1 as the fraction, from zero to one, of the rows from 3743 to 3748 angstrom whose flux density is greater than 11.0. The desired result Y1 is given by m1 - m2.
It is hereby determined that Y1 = 0.17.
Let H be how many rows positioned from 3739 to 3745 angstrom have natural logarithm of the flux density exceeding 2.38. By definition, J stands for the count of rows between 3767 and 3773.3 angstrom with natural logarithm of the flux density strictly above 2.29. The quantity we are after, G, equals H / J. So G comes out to 0.2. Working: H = 1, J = 6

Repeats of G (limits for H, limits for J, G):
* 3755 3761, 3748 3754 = 0.3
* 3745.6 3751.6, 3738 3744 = 1.7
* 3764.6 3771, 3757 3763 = 0.7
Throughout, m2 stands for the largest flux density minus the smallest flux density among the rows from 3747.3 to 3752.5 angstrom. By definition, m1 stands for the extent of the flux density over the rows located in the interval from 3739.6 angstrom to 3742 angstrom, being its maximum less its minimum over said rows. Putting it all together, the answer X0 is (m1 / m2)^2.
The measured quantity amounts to 0.76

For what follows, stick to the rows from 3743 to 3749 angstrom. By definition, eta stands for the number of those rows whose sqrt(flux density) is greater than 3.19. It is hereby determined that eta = 5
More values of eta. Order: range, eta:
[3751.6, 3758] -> 3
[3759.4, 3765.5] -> 5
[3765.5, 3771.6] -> 4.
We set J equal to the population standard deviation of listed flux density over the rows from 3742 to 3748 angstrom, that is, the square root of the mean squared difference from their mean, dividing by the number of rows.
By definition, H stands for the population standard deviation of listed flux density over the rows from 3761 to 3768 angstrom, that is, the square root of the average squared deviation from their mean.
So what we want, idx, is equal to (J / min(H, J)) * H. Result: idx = 1.3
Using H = 0.98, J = 1.3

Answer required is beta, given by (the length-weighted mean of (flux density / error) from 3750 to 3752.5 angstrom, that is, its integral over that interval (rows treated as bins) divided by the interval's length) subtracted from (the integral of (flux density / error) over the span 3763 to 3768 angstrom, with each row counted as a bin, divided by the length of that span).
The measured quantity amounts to 0.4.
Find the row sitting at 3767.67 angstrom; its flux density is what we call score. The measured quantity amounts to 11.73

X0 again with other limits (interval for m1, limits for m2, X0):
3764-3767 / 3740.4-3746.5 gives 0.51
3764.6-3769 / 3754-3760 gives 0.29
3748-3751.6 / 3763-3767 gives 3.37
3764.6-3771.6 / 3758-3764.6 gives 1.22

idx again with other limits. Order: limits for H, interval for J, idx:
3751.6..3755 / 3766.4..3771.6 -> 1.4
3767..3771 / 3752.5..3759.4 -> 1.6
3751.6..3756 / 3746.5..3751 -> 2.0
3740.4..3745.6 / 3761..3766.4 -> 1.0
